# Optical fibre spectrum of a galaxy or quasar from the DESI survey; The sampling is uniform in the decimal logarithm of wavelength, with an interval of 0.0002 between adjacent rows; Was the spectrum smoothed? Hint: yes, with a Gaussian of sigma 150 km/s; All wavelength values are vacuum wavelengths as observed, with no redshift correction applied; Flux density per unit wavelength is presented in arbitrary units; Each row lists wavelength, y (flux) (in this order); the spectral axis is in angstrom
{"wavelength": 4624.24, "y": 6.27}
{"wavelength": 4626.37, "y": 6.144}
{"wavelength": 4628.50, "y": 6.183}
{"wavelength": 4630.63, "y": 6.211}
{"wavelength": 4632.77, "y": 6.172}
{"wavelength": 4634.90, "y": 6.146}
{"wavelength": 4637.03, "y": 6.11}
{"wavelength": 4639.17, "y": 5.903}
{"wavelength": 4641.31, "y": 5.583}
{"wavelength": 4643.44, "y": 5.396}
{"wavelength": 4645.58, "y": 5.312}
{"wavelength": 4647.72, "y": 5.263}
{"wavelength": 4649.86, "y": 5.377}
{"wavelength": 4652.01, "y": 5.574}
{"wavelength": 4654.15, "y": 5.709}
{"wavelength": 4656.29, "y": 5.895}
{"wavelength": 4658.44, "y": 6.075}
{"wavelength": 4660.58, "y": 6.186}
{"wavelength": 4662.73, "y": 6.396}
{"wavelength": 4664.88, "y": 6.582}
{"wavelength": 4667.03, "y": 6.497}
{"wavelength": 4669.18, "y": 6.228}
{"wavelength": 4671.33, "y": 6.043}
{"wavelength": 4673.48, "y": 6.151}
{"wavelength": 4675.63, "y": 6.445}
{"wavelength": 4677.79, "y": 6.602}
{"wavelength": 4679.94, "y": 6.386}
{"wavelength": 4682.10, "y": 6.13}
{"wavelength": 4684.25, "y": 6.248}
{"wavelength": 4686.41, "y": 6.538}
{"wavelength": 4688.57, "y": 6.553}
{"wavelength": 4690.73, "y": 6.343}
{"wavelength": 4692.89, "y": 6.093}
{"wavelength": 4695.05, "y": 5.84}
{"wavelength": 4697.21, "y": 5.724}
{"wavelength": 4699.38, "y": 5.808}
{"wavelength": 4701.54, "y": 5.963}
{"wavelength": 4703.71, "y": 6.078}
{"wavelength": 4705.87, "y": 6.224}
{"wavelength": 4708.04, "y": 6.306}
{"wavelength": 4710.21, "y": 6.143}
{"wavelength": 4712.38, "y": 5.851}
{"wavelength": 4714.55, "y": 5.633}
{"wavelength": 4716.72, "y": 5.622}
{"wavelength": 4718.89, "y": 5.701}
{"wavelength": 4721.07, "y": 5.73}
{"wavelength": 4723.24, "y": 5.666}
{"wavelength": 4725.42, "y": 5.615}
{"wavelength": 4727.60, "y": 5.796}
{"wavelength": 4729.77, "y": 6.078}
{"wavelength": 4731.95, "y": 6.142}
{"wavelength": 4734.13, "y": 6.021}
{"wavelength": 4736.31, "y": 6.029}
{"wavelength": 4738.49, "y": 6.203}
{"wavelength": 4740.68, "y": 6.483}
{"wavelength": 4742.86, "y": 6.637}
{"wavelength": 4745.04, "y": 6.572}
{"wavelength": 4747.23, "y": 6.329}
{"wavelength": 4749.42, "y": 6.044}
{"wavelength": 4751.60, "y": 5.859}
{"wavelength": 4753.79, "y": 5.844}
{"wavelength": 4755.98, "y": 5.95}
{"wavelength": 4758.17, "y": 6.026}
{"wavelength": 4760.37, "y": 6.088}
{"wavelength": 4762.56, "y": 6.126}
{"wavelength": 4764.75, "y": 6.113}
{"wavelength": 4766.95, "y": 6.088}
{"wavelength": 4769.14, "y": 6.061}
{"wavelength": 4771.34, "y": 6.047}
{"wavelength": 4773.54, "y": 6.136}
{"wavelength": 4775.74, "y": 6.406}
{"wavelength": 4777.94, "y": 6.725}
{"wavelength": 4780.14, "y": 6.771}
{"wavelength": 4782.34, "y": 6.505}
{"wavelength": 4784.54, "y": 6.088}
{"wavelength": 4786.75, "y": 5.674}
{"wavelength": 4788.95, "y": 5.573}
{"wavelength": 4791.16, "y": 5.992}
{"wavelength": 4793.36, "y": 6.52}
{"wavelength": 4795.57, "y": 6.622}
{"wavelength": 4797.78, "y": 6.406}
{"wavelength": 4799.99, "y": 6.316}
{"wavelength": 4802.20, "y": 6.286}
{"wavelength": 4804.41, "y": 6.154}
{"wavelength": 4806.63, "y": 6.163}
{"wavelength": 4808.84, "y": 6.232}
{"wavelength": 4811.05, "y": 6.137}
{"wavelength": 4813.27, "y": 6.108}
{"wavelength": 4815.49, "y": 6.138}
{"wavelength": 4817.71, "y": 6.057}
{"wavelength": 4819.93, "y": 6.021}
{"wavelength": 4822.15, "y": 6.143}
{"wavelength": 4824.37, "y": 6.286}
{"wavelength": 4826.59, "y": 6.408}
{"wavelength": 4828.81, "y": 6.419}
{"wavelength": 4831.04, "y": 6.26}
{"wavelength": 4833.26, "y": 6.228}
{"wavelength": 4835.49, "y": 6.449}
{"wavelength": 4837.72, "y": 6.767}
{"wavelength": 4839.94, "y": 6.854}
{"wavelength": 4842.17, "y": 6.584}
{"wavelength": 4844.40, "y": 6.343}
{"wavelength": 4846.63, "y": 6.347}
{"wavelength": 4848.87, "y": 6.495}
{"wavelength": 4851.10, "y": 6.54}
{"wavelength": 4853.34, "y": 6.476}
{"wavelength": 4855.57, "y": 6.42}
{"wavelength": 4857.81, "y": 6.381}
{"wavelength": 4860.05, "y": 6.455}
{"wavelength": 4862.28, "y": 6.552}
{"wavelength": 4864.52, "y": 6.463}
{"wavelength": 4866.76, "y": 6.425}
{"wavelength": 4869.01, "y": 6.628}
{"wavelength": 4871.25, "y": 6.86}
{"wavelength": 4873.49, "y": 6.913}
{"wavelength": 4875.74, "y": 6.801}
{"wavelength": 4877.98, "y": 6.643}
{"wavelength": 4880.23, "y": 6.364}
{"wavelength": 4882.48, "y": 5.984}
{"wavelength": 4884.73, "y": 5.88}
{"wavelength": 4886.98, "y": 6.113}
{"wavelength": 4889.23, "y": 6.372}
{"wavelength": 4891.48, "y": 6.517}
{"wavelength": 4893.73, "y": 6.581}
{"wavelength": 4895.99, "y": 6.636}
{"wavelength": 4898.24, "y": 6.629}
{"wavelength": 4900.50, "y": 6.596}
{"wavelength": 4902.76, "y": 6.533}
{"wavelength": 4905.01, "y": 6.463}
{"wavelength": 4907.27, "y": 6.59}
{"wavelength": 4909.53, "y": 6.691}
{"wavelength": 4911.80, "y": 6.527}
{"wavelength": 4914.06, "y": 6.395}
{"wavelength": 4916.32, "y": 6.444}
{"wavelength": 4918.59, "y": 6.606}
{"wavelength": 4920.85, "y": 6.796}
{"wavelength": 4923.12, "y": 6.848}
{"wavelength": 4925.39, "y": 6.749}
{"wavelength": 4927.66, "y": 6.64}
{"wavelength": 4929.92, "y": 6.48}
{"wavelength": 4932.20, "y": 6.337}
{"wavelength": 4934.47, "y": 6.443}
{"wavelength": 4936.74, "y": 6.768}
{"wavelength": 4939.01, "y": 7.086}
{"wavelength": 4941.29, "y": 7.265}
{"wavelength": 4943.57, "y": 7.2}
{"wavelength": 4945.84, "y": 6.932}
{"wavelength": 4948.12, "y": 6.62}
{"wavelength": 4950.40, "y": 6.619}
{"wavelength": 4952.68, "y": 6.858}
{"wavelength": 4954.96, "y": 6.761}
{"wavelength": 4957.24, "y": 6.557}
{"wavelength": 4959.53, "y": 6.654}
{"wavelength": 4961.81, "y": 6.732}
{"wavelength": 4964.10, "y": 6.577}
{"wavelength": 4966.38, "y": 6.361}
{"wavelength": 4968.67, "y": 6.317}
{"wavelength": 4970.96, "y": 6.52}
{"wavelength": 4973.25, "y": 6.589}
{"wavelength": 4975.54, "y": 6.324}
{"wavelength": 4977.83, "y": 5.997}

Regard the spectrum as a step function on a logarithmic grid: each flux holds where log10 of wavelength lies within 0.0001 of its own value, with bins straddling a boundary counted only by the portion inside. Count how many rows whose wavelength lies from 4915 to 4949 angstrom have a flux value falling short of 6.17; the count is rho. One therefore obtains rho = 0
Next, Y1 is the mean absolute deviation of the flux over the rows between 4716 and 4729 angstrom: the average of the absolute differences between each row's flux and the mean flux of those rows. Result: 0.05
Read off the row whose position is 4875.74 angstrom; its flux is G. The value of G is 6.801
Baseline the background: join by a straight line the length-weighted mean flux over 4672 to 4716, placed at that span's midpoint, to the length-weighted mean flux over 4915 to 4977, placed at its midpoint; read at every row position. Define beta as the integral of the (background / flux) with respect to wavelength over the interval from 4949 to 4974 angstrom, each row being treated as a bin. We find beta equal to 25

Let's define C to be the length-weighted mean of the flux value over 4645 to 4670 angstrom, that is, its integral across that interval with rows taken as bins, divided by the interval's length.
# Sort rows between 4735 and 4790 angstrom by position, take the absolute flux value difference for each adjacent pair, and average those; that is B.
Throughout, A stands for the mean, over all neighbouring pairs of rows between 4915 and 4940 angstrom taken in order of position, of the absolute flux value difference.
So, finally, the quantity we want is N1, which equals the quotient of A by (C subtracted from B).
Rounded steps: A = 0.17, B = 0.15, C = 5.93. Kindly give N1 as -0.029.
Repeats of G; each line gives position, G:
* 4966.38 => 6.361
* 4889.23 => 6.372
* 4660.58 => 6.186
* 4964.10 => 6.577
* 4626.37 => 6.144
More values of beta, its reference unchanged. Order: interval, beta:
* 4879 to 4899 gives 21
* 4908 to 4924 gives 16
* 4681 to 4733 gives 54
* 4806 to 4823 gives 18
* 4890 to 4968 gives 78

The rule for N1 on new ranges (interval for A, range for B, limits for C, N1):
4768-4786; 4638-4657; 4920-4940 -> -0.031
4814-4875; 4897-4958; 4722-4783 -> -0.019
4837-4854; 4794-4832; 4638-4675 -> -0.021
